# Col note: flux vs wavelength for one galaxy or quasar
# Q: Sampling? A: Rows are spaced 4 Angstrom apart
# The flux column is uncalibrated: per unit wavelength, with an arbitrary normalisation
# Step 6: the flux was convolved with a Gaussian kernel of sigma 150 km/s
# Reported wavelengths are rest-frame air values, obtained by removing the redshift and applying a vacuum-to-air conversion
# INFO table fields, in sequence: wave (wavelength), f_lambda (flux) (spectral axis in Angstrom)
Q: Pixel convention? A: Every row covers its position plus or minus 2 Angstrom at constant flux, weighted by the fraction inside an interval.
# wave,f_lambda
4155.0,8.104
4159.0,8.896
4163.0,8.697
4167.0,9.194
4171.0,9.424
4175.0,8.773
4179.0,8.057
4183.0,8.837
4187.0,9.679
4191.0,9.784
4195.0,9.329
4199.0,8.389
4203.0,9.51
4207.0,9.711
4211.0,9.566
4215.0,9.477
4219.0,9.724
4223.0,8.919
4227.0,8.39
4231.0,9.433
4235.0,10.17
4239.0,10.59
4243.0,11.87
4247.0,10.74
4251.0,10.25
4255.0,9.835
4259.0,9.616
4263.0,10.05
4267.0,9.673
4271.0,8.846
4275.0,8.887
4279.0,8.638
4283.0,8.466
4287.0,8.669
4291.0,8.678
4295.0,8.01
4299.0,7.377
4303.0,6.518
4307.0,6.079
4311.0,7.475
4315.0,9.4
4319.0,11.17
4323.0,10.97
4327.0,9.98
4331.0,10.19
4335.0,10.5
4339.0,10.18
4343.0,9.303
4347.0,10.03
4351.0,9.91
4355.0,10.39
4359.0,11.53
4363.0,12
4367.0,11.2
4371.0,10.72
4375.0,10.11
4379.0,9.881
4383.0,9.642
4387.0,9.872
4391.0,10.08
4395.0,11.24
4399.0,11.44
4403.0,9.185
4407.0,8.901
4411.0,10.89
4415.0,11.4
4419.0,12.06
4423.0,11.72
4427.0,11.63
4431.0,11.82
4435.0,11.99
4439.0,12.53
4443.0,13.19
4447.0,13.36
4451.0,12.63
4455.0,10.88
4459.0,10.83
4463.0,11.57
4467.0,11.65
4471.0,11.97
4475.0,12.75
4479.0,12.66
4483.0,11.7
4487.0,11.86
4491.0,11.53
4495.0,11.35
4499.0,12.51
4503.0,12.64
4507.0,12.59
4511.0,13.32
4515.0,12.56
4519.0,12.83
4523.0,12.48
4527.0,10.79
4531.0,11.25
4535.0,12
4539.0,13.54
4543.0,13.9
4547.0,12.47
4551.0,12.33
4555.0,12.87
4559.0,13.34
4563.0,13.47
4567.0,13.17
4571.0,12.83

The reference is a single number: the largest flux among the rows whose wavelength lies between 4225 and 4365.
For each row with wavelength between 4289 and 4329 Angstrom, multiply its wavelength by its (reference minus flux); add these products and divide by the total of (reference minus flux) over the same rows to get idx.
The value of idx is 4305.4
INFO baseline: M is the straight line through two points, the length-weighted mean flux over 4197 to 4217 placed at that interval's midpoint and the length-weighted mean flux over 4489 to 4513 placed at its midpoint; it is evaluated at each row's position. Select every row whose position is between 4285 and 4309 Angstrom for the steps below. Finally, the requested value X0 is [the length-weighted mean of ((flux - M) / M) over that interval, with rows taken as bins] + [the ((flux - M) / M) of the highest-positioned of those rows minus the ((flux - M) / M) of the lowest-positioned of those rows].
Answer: -0.53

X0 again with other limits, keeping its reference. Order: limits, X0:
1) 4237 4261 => -0.05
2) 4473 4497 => -0.15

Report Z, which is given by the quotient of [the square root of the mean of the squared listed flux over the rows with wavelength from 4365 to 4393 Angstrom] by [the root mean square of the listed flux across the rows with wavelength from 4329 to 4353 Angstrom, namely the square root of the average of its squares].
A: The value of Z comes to 1.02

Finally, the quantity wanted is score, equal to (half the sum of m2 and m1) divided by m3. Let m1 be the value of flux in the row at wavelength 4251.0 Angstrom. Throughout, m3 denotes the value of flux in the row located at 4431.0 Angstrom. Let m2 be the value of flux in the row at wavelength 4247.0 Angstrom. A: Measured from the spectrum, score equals 0.89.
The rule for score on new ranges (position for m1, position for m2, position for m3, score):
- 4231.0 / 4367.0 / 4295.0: 1.29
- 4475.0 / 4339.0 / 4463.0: 0.99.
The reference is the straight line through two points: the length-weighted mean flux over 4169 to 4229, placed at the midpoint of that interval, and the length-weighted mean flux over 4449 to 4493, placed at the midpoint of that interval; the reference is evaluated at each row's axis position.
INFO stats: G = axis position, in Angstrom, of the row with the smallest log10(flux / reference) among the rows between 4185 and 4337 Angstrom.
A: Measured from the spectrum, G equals 4307.0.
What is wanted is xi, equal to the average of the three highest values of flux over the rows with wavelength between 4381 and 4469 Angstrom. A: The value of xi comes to 13.1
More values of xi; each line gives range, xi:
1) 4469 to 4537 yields 13.0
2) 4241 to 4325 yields 11.3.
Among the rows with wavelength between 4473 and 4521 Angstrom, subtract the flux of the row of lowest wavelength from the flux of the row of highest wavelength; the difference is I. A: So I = 0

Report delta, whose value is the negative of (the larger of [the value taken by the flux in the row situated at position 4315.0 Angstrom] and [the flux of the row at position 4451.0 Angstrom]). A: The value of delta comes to -12.6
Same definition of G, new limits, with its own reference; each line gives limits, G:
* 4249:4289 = 4283.0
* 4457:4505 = 4459.0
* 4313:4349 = 4343.0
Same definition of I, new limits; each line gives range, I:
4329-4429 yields 1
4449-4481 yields 0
